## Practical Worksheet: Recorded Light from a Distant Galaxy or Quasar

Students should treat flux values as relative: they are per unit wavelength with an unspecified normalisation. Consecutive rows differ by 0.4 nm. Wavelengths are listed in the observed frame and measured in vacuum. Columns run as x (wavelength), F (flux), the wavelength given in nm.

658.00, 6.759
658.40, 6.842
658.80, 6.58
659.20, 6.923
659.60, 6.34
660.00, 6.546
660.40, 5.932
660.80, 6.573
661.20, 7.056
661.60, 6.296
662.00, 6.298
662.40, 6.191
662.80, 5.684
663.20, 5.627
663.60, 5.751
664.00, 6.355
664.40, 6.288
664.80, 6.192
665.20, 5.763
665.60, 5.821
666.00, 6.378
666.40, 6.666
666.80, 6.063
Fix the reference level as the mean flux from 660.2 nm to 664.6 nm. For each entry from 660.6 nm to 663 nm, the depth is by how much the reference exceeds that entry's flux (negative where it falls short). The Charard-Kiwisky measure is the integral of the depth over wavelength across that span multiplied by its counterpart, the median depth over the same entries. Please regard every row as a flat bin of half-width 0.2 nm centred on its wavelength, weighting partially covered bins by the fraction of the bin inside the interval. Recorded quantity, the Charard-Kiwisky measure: 0.043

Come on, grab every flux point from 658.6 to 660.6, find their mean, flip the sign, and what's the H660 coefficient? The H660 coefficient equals -6.46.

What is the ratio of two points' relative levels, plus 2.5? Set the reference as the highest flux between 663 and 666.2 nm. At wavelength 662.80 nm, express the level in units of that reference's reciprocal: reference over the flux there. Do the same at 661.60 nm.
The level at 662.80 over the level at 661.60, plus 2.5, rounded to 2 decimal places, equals 3.61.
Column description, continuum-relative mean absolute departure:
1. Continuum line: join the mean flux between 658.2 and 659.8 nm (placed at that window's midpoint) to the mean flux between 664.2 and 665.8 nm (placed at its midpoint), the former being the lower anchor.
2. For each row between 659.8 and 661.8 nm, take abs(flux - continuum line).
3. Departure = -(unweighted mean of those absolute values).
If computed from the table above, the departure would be -0.28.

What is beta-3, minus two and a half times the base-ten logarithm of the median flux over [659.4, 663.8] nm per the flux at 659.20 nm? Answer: 0.103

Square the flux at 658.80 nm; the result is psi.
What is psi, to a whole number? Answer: 43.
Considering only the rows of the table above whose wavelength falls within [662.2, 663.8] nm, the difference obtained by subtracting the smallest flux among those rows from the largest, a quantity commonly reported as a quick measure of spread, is 0.6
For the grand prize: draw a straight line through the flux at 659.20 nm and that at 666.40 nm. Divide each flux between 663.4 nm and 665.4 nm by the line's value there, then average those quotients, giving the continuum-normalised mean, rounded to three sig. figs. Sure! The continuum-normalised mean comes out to 0.901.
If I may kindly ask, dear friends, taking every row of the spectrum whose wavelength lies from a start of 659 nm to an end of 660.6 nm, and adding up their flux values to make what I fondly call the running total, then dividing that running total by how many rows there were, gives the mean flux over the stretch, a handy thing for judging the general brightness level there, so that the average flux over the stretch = 6.44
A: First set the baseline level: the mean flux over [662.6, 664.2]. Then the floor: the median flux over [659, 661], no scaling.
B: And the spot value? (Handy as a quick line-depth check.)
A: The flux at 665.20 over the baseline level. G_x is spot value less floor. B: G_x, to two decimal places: -5.56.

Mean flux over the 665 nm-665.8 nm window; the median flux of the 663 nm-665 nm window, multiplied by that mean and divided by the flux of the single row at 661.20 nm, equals 5.1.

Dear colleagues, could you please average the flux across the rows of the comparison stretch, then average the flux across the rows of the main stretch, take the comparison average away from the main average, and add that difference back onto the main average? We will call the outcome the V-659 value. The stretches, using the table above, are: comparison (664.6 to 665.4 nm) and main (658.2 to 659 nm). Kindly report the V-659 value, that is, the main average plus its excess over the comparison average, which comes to 7.4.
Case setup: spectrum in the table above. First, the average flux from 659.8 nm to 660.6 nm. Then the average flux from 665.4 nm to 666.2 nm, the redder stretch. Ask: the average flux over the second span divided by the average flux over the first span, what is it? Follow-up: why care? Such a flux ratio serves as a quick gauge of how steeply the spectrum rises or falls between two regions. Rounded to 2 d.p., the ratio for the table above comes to 0.98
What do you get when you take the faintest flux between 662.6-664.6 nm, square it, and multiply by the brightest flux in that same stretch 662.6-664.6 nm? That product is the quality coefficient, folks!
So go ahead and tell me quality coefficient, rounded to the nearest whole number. 201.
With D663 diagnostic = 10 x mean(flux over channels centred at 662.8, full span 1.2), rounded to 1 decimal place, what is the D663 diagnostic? 58.3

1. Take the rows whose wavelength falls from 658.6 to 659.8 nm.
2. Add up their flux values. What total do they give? 19.8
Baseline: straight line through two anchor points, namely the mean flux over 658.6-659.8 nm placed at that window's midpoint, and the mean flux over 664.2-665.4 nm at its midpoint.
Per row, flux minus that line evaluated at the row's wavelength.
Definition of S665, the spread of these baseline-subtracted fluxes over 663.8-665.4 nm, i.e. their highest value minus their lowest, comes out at 0.48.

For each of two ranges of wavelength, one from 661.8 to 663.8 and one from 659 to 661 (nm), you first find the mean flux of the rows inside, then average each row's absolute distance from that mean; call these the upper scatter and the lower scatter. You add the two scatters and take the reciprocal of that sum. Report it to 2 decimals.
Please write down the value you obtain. 1.89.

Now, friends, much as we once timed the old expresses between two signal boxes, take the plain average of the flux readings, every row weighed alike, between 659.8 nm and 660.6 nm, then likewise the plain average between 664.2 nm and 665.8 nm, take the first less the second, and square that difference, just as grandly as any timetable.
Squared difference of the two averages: 0.050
